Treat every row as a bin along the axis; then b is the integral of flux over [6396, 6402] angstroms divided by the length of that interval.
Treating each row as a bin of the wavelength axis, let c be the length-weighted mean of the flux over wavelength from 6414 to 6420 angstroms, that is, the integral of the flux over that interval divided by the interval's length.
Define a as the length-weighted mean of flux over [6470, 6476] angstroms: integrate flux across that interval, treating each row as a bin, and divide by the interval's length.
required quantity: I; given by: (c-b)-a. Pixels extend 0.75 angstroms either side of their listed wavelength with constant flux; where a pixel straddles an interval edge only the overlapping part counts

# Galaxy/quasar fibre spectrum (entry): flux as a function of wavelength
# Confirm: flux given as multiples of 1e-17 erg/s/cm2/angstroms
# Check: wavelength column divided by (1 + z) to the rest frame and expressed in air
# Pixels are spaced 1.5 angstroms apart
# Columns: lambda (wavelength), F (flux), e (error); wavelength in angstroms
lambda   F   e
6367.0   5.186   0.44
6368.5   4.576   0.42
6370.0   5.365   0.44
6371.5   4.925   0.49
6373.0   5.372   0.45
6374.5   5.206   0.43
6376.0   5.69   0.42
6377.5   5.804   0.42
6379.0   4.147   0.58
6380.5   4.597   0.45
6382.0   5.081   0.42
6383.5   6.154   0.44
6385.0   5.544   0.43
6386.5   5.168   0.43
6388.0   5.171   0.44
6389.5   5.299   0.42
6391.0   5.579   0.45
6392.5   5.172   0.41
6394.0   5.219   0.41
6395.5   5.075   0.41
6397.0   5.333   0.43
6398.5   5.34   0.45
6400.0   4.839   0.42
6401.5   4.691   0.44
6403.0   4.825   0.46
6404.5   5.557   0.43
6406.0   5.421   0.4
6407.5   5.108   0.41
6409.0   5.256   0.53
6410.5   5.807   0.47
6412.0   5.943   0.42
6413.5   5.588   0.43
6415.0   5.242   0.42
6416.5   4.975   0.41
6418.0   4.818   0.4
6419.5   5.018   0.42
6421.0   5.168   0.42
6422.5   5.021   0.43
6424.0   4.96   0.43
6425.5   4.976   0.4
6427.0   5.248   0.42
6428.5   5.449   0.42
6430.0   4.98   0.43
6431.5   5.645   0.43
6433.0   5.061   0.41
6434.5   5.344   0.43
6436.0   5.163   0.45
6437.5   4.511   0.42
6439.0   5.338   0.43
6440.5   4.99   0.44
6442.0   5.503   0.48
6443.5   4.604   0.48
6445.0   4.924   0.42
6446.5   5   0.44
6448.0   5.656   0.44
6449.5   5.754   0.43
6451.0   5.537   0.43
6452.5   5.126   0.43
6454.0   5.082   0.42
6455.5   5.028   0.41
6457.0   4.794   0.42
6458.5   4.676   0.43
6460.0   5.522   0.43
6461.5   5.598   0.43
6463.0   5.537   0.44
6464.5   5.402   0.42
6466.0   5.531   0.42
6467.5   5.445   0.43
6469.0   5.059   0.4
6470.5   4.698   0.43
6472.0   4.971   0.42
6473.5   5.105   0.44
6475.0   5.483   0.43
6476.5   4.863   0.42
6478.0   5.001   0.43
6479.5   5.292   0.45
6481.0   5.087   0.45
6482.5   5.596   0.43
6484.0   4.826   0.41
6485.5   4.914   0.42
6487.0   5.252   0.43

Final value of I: -5.1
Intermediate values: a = 5.07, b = 5.07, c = 5.04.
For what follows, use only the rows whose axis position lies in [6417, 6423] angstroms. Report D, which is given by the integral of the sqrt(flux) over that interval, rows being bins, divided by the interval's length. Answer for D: 2.24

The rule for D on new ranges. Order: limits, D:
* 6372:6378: 2.34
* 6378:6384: 2.23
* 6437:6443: 2.25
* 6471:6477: 2.26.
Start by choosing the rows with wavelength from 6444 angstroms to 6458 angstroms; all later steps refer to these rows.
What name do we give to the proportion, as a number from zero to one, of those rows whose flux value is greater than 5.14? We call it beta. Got 0.3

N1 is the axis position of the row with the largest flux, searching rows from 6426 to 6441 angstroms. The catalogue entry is 6431.5 angstroms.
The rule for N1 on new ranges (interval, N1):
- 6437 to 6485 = 6449.5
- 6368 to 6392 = 6383.5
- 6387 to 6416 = 6412.0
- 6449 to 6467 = 6449.5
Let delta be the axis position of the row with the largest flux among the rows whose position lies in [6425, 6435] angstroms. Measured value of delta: 6431.5 angstroms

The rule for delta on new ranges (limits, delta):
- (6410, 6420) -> 6412.0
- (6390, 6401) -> 6391.0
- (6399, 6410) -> 6404.5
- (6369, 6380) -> 6377.5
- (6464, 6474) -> 6466.0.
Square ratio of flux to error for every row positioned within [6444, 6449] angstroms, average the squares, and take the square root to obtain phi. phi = 12.0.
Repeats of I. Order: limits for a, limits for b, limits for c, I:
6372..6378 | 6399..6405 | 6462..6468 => -5.0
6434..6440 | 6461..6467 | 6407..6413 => -5.0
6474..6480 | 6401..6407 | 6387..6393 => -5.0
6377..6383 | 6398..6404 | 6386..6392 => -4.6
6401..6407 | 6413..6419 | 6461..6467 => -4.8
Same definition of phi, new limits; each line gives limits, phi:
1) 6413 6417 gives 12.5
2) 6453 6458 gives 11.9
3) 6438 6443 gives 11.7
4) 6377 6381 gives 10.7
